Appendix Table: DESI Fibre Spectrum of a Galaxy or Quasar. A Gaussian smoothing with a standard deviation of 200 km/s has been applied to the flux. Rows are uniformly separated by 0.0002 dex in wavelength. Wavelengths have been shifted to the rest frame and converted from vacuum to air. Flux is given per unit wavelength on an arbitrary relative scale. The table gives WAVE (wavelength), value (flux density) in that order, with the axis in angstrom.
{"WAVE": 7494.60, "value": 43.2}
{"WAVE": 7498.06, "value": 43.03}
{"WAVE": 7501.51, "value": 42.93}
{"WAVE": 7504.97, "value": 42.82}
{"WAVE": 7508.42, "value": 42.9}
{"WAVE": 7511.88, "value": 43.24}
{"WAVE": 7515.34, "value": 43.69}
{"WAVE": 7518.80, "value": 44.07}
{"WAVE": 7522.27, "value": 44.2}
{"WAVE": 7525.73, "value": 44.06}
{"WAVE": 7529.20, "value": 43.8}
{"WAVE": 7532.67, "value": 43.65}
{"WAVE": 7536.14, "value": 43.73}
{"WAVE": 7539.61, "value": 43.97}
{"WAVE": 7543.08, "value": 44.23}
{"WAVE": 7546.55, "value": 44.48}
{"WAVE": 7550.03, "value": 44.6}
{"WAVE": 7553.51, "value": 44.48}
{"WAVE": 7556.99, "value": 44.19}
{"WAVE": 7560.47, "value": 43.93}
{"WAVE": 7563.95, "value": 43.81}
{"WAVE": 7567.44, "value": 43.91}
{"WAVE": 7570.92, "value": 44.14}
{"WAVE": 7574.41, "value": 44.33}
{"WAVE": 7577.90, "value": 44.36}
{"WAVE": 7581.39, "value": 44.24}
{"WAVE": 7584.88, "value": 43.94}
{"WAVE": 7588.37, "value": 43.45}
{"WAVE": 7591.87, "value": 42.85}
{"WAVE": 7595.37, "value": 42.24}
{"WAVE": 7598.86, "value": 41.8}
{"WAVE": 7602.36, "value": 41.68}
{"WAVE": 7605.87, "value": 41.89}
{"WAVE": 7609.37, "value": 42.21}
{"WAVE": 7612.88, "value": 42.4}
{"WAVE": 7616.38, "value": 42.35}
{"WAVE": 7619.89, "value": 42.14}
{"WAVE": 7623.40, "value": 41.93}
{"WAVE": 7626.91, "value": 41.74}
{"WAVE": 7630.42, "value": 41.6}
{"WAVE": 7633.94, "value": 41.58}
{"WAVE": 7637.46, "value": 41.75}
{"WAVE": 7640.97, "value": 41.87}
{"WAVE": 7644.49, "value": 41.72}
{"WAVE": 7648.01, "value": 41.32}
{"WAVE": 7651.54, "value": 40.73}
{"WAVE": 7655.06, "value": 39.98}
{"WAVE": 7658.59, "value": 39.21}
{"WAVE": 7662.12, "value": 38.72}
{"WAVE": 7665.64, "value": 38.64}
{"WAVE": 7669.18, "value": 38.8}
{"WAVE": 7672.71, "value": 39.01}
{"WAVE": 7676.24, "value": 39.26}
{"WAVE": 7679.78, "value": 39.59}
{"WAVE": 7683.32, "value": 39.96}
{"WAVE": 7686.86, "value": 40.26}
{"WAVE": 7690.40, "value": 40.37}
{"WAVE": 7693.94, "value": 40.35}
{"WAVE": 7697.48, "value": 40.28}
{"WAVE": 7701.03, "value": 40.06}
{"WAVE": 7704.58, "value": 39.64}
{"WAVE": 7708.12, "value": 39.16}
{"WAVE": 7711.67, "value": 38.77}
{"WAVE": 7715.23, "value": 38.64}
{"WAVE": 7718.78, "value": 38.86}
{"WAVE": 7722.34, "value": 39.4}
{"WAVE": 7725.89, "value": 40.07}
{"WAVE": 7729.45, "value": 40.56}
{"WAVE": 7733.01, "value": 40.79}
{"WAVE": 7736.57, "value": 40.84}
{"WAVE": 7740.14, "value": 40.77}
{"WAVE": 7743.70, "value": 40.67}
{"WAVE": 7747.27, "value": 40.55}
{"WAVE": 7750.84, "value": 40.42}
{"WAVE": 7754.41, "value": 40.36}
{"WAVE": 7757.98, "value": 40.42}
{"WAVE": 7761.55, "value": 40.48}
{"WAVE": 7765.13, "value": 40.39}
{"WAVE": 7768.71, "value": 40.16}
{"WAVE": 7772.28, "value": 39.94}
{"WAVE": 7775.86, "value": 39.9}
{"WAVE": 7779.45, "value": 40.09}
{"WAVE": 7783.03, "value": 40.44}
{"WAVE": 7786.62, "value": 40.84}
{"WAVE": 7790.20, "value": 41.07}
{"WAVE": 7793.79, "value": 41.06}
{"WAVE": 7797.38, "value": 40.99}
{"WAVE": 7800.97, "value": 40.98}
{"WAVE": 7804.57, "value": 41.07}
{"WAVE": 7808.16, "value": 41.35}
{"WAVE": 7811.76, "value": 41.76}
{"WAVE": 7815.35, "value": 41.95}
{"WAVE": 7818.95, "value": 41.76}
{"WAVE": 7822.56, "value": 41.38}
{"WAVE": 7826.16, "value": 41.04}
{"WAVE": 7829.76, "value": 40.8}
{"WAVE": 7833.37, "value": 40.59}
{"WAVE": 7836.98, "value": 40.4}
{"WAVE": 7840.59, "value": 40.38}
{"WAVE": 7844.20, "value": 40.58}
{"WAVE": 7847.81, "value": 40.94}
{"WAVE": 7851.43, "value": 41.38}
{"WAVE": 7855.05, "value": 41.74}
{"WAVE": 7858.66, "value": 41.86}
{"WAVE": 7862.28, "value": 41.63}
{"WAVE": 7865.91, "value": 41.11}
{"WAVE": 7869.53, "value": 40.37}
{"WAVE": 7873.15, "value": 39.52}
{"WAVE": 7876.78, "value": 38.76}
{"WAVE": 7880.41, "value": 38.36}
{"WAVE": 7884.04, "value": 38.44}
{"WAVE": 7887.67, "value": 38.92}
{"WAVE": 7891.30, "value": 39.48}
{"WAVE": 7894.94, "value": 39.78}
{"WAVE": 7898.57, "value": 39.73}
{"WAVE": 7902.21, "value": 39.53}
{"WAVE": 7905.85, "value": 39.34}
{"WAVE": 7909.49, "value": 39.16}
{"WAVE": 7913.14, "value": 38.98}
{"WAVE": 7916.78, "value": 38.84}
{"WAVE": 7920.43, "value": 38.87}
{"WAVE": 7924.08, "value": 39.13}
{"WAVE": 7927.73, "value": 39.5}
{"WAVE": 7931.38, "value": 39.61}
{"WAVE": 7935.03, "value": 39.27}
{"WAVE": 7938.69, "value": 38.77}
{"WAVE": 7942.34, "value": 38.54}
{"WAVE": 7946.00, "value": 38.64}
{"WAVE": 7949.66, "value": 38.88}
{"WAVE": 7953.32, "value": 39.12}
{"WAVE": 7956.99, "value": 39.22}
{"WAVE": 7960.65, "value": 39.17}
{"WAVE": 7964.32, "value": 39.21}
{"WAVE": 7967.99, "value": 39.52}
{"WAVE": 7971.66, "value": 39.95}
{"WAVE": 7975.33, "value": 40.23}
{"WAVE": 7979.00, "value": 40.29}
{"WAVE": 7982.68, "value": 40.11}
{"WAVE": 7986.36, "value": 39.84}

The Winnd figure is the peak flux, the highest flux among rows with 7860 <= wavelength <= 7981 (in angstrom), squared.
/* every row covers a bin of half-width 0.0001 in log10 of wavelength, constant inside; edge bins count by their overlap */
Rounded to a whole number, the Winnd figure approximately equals 1733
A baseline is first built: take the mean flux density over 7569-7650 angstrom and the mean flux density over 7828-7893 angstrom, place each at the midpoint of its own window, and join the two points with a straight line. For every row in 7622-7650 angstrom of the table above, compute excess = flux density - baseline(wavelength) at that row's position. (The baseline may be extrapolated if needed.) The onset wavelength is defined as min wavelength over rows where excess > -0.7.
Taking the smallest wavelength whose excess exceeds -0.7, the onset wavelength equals 7623.40 angstrom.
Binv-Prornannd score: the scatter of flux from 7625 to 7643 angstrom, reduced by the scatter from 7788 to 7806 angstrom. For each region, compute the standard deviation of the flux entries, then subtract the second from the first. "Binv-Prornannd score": 0.07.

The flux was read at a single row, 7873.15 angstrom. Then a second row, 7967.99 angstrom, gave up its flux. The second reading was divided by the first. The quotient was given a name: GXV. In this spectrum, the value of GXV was 1.00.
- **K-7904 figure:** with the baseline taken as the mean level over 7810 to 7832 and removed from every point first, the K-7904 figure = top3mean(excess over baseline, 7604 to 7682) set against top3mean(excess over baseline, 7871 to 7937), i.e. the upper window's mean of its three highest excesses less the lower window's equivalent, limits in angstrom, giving -2.6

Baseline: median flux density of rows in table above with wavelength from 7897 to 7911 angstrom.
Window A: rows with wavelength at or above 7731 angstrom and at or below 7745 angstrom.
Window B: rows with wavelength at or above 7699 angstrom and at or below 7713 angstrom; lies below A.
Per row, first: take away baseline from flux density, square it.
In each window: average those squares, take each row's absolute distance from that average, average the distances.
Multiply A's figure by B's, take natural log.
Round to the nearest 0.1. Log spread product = -3.8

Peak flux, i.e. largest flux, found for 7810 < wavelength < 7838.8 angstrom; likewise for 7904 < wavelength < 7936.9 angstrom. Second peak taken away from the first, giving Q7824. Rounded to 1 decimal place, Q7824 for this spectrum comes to 2.3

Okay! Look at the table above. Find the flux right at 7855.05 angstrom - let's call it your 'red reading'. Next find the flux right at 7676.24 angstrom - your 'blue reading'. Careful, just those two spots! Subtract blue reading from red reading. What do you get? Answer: 2.5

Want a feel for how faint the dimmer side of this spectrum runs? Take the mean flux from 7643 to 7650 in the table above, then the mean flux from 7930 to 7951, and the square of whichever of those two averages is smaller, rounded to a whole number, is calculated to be 1517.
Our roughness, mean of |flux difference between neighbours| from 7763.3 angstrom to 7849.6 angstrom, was 0.211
